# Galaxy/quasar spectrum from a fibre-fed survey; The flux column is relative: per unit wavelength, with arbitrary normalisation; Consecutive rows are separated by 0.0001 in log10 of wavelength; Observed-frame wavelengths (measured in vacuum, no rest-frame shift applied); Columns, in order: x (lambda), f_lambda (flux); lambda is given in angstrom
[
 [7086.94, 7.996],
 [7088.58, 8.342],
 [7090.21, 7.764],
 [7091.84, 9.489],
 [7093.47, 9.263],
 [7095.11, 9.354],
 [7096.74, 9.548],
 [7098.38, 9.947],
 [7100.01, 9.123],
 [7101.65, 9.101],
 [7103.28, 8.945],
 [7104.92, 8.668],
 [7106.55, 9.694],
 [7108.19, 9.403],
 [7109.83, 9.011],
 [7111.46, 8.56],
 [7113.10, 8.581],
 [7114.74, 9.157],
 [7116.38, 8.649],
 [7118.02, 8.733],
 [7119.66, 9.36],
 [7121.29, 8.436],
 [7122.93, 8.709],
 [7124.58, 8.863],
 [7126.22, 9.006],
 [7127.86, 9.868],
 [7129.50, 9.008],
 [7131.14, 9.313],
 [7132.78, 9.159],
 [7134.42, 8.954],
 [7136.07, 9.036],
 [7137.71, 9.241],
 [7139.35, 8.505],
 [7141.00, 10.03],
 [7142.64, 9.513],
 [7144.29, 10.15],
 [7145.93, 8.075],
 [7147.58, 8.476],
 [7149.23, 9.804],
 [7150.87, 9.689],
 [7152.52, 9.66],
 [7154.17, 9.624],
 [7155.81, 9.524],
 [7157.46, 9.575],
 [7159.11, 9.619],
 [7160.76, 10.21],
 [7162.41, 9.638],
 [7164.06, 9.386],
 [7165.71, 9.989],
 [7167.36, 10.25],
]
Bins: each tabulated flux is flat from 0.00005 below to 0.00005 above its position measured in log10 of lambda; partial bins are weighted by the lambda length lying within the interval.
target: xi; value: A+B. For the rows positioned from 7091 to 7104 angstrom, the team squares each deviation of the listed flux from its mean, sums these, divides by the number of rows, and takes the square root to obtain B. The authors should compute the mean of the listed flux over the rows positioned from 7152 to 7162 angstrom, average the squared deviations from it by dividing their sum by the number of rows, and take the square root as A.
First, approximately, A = 0.23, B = 0.30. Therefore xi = 0.53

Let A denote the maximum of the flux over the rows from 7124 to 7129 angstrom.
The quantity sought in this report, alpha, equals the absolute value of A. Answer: 9.9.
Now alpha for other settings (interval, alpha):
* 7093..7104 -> 9.9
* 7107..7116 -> 9.4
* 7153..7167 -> 10.2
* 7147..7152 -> 9.8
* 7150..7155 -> 9.7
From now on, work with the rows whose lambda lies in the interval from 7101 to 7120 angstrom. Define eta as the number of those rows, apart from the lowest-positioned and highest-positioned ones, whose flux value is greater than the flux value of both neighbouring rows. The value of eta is 2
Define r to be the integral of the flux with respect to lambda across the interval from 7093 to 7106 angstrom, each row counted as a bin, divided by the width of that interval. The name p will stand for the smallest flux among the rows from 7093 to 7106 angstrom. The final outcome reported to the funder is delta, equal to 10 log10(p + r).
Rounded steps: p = 8.668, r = 9.25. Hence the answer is 12.53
